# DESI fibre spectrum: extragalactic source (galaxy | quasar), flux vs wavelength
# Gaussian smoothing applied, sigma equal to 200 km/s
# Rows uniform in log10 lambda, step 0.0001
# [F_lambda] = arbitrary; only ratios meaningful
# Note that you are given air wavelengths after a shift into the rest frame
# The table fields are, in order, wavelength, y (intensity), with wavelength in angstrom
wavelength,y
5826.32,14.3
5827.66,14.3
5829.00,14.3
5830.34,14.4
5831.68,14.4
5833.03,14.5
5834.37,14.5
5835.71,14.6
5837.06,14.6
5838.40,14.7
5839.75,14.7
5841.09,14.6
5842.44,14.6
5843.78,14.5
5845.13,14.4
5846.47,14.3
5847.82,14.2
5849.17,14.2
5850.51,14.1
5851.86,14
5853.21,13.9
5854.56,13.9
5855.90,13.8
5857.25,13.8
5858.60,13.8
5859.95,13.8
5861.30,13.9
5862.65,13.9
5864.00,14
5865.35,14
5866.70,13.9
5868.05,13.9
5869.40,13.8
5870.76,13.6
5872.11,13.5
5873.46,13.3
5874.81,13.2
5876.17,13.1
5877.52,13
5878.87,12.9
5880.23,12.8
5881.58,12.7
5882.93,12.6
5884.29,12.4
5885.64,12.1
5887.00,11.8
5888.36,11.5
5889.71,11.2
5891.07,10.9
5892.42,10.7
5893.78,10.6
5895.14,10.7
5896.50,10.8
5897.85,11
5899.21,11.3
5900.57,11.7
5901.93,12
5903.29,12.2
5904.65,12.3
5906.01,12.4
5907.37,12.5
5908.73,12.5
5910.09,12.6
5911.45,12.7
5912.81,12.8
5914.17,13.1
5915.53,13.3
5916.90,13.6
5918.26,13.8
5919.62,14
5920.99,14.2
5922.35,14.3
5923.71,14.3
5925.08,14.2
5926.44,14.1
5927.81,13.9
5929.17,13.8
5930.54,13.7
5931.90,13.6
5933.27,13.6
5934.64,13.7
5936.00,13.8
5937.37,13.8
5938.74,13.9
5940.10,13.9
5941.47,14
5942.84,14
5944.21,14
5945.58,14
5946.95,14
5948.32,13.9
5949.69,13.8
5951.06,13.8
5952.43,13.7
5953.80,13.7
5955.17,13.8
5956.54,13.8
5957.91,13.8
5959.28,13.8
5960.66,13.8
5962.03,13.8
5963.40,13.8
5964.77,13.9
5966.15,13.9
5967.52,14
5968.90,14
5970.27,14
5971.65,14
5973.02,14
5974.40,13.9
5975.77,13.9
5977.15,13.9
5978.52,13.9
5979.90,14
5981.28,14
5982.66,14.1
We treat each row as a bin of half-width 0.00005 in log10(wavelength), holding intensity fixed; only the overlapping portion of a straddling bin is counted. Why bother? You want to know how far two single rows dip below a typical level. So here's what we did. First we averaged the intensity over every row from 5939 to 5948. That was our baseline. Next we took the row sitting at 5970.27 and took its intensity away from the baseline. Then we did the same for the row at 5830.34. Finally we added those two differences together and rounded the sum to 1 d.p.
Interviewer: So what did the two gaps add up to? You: -0.4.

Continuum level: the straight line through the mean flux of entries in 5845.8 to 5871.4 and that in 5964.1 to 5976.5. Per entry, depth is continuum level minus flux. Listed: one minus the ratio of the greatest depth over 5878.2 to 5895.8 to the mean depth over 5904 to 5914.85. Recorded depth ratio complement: -2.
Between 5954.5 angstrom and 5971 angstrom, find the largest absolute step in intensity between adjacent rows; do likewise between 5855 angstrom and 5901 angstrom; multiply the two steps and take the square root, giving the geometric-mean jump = 0.20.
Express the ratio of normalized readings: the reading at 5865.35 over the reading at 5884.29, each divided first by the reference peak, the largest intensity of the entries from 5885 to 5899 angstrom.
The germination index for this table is 1.13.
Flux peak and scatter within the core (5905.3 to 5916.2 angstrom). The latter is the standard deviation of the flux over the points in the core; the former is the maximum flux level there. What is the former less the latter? 13.0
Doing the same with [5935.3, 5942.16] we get 13.9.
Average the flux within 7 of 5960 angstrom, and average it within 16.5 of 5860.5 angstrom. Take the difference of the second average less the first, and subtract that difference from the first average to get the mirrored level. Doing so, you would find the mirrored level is 13.8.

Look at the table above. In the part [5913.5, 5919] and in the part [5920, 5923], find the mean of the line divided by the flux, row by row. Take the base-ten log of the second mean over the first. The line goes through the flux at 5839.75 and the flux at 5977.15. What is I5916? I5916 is -0.03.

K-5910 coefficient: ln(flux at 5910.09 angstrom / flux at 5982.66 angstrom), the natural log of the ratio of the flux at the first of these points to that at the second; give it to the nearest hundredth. -0.11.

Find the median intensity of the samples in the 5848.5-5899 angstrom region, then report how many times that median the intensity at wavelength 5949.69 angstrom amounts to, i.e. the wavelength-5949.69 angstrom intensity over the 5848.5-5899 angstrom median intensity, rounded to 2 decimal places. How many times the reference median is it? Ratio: 1.04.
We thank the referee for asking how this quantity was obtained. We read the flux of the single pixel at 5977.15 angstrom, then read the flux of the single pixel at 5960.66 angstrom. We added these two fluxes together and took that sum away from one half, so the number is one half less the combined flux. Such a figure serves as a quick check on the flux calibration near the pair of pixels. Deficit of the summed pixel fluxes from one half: -27.2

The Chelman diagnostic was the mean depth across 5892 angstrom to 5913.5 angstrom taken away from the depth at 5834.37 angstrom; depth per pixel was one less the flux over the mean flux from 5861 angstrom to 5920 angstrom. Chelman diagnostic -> -0.21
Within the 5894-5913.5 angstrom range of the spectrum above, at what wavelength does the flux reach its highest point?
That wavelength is 5912.81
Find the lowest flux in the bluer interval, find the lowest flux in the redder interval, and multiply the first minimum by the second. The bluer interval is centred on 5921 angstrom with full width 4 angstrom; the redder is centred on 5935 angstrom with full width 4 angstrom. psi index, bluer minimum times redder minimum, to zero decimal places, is 190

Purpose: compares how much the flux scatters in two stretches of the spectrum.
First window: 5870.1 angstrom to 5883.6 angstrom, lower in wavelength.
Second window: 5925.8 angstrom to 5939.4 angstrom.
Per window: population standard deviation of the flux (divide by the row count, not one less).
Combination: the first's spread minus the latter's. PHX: 0.17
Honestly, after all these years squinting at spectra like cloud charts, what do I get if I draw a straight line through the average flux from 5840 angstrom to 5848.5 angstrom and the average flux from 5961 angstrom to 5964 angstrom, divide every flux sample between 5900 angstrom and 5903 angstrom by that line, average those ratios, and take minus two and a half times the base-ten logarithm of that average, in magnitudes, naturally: 0.19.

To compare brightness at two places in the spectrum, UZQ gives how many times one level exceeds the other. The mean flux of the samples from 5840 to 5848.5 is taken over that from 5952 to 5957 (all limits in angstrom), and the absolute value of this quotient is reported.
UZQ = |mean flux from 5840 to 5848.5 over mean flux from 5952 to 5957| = 1.05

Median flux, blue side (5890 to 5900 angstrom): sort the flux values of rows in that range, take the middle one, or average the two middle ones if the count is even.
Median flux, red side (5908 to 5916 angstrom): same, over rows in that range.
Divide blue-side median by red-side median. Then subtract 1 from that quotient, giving -0.15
